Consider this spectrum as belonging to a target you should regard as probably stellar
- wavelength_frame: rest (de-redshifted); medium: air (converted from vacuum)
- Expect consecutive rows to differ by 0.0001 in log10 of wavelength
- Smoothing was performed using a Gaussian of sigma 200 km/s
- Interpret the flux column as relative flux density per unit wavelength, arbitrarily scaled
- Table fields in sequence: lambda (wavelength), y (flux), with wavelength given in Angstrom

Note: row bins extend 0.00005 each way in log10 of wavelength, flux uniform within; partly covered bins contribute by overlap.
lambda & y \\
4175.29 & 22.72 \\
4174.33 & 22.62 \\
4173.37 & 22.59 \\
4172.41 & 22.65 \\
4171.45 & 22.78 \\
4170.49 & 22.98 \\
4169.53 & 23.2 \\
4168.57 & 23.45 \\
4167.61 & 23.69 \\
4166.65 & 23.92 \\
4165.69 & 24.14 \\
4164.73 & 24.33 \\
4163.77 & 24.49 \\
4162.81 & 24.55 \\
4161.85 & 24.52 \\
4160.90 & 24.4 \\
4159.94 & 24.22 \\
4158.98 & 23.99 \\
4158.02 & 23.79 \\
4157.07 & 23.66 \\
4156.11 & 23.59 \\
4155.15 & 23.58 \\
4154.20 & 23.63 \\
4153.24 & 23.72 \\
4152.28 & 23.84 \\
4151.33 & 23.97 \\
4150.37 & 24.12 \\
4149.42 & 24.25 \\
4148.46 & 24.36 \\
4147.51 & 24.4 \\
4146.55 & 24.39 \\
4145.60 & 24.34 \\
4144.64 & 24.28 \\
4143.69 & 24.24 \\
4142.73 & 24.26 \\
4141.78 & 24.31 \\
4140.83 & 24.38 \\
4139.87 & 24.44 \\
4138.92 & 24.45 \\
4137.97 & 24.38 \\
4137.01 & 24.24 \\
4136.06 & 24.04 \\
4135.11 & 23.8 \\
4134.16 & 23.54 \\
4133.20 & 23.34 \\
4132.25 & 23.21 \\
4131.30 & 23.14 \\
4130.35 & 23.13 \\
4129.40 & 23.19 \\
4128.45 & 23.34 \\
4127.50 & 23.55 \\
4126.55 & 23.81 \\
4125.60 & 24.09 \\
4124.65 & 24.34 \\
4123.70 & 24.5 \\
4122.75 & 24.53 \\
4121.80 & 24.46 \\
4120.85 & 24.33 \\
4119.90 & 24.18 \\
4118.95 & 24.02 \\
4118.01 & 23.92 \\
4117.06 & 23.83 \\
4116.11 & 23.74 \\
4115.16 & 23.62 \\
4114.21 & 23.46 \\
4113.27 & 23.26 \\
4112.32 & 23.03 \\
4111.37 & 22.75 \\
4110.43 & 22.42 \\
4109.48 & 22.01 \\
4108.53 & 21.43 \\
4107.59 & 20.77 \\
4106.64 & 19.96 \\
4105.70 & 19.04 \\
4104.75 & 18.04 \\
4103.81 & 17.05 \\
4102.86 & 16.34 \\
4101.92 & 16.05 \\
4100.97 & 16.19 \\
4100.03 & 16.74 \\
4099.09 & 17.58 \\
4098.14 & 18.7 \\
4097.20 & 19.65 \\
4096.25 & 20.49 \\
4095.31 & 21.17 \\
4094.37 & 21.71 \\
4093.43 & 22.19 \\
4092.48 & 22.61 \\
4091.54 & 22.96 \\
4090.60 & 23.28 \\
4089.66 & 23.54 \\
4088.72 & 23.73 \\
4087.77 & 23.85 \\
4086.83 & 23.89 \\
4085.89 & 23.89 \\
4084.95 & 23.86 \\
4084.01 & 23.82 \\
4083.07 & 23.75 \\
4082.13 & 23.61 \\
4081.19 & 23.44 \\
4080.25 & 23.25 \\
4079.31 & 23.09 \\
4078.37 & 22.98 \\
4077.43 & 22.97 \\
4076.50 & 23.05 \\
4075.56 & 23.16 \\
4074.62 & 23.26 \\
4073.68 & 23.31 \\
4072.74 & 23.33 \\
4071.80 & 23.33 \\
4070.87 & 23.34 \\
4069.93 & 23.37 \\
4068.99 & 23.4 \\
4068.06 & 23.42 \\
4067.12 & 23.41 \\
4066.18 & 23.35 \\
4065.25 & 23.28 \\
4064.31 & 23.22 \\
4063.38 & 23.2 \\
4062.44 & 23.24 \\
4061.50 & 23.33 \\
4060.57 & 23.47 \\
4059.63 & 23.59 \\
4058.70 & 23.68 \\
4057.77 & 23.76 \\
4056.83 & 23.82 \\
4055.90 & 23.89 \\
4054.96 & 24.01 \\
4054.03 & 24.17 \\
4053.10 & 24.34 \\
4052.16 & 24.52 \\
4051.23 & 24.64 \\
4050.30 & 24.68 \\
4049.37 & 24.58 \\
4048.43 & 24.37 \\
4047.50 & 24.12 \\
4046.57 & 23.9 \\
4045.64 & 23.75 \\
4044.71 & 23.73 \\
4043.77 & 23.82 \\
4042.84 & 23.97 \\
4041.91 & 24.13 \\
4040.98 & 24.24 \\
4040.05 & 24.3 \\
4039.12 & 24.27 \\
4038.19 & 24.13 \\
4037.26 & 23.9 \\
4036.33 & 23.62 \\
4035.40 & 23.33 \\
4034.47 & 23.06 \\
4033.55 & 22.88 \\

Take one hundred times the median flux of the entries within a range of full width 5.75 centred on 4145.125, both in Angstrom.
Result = 2431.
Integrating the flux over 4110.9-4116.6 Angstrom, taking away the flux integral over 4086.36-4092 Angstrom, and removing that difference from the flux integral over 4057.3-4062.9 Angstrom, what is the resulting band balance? 132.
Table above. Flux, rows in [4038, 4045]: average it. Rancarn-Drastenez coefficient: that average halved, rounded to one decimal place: 12.0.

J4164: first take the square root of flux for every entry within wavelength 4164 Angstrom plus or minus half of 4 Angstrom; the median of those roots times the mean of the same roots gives 24.4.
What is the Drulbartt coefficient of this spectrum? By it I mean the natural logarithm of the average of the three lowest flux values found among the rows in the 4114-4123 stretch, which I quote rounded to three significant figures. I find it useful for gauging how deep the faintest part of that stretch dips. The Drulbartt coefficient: 3.16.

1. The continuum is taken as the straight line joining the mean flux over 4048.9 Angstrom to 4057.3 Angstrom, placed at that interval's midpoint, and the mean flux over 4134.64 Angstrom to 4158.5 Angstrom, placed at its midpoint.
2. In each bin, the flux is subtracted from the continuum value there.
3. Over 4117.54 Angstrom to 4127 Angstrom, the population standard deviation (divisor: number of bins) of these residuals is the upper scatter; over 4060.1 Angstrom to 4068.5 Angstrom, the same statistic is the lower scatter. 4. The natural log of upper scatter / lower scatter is 1.0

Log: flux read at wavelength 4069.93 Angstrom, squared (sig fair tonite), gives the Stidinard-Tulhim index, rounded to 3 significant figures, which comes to 546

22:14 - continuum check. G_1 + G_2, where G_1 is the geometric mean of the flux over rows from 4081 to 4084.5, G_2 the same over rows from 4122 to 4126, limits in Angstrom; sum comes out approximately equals 48.0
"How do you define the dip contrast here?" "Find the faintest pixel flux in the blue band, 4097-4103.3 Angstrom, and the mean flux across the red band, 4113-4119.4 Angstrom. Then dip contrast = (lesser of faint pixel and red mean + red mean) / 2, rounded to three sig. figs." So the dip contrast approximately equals 19.9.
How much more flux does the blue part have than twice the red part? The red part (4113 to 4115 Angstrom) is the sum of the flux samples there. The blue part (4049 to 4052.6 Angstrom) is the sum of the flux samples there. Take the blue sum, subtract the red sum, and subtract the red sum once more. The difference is 5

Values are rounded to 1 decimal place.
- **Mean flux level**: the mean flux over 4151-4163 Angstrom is 24.0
